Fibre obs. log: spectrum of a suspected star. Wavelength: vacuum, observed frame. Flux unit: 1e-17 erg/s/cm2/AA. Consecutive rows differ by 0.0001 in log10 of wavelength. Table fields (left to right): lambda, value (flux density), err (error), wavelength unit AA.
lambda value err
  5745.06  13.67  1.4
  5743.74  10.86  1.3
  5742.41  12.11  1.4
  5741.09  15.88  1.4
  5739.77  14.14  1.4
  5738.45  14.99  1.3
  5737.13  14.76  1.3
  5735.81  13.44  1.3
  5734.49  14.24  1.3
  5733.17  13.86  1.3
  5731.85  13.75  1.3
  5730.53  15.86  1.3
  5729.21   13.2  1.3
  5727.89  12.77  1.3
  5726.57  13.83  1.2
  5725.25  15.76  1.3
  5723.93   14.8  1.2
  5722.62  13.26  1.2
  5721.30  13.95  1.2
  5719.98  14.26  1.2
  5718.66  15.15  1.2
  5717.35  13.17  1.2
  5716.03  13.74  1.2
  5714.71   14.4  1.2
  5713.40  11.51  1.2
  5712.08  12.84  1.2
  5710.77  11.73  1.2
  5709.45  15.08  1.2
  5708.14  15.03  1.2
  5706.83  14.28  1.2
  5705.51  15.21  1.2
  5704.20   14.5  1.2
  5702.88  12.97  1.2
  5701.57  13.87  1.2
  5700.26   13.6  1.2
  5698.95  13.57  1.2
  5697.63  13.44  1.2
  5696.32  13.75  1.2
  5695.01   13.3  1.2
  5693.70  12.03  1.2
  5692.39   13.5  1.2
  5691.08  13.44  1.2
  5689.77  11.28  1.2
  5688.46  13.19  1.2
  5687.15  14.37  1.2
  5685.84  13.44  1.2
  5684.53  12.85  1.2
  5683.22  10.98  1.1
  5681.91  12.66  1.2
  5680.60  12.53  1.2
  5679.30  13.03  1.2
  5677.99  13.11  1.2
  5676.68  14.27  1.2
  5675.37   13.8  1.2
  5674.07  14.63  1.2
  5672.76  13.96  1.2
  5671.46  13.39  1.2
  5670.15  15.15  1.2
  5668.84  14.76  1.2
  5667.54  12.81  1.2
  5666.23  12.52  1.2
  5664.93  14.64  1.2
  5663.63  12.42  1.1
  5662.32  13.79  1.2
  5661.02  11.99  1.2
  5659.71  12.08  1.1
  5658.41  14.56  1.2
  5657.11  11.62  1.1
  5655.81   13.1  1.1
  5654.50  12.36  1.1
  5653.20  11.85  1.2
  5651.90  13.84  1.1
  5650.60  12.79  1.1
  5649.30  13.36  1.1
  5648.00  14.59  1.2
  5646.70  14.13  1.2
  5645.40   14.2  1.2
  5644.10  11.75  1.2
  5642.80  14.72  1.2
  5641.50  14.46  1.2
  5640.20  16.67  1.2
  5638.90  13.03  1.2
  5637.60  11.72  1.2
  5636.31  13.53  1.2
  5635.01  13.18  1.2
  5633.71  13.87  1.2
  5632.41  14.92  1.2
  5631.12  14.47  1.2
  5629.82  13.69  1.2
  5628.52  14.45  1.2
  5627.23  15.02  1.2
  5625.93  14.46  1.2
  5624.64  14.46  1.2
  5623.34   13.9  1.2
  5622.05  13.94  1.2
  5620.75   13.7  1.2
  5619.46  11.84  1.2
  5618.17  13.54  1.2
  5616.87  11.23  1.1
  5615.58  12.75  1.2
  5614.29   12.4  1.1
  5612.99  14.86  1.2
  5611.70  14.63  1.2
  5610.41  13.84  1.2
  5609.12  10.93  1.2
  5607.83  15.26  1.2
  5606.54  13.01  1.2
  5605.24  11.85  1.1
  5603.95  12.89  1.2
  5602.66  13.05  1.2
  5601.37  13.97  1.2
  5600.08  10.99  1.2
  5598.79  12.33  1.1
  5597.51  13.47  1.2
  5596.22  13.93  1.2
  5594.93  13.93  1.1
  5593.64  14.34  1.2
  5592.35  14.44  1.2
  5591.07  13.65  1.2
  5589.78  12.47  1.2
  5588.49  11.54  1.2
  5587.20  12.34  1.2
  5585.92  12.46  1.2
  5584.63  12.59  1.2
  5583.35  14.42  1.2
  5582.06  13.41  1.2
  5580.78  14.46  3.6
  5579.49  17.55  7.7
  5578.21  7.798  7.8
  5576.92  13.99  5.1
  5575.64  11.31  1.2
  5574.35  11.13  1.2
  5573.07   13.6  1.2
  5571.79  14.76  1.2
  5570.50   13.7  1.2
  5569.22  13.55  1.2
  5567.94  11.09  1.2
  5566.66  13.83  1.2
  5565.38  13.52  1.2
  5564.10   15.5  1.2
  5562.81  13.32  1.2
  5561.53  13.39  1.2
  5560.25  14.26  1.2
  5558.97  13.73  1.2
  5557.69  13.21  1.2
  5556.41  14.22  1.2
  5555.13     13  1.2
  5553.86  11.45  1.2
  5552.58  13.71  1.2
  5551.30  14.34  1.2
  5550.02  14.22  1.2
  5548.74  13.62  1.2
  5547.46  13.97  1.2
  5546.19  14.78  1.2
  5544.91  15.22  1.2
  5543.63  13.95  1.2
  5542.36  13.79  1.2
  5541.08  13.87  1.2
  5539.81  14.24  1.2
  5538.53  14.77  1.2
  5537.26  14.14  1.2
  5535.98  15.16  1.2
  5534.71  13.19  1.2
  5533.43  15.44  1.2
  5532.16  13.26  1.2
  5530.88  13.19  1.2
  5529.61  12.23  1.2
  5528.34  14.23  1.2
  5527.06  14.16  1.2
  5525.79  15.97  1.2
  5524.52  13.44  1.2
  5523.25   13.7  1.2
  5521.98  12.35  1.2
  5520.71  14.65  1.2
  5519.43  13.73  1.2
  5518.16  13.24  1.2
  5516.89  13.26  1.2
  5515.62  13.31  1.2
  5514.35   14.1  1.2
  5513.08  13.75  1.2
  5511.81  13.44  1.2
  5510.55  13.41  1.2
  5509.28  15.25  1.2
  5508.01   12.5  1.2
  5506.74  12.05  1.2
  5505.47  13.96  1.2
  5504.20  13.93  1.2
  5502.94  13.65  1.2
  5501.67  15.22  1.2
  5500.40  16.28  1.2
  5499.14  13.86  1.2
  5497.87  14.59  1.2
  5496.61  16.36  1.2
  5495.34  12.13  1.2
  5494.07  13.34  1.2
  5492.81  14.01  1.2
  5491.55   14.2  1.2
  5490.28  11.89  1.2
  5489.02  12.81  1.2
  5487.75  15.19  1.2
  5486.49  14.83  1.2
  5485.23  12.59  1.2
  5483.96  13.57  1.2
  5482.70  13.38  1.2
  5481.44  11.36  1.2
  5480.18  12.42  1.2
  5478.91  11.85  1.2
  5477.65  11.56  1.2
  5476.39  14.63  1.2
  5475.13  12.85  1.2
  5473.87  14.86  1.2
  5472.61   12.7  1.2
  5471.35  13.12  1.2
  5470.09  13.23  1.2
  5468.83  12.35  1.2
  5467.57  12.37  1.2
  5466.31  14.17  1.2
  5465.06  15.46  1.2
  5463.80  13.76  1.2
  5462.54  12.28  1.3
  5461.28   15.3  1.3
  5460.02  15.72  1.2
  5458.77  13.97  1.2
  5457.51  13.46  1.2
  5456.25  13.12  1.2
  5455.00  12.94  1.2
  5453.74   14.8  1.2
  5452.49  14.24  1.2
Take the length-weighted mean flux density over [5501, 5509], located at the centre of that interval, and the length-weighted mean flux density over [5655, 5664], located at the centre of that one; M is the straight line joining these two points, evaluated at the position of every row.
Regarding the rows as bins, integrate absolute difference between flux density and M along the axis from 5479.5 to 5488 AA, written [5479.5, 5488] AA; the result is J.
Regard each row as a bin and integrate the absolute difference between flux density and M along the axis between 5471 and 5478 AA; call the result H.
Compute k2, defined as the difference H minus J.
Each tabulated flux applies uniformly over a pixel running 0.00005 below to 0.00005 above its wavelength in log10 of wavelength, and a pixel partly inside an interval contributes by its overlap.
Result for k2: -2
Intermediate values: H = 7.8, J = 9.6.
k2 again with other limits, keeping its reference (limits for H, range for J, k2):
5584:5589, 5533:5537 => 0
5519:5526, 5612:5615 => 2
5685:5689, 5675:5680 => 0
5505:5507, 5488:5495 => -4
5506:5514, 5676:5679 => 4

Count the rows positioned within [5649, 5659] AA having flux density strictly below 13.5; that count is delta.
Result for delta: 6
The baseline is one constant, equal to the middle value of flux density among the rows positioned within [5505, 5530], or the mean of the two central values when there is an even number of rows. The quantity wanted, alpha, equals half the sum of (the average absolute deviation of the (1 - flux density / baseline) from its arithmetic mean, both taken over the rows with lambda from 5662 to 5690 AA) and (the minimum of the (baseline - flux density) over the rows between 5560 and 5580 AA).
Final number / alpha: -2.0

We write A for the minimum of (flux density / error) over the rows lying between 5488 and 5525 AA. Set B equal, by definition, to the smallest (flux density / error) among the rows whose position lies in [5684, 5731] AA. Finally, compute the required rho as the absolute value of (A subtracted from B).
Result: 0.5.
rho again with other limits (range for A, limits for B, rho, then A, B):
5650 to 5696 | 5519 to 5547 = 0.8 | 9.40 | 10.2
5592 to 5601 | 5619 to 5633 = 0.7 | 9.16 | 9.9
